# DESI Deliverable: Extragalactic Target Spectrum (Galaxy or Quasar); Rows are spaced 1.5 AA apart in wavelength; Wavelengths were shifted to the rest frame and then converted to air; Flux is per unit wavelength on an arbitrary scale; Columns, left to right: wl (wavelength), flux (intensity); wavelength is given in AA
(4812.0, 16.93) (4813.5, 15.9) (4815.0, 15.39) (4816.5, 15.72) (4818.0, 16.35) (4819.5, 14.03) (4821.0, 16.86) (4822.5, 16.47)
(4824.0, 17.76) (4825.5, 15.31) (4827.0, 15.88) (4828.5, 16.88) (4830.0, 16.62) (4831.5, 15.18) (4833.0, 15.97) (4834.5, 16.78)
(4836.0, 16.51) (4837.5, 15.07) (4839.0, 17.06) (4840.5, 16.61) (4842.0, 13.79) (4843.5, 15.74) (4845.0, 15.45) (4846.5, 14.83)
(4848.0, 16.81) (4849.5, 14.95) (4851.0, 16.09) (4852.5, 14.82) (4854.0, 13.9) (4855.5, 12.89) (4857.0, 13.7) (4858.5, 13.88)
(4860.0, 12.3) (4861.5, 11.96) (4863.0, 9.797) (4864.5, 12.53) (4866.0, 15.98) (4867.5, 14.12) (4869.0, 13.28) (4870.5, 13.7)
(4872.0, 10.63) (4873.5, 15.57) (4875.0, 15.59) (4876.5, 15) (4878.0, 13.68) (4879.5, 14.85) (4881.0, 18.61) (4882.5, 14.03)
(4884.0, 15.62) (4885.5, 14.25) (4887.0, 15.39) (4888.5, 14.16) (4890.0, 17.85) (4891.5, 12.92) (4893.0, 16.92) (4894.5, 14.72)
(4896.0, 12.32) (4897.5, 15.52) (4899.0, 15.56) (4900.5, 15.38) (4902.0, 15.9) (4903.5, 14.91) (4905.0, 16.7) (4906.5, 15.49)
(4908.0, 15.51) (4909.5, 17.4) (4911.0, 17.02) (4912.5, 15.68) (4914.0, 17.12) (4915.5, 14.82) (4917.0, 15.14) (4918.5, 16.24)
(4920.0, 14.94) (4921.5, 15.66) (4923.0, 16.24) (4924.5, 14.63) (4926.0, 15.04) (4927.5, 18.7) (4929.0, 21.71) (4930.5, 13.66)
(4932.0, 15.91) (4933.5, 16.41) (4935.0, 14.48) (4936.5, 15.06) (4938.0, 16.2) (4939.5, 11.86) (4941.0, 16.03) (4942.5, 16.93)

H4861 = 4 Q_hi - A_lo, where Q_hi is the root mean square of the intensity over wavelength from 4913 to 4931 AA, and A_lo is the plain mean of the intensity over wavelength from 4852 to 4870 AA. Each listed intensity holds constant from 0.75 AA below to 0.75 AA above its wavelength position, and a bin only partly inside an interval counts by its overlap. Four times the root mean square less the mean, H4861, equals 51.9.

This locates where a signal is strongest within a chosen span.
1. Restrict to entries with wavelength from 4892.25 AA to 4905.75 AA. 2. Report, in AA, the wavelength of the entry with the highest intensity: 4893.0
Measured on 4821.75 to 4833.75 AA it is 4824.0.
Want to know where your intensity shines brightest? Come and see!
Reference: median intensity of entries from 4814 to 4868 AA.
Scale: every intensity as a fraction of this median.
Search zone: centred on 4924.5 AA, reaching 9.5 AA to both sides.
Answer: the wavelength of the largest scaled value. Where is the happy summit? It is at 4929.0 AA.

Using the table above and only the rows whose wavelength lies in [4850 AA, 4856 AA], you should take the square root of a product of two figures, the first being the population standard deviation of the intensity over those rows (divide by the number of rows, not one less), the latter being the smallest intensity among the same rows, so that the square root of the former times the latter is 3.9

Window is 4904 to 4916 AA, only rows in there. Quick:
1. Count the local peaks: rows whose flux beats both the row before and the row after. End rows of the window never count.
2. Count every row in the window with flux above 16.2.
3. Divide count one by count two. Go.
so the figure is 0.50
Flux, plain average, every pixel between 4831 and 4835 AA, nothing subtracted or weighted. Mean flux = 16.0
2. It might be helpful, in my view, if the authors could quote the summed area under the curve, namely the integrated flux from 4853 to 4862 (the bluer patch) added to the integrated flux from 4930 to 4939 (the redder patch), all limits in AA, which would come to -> 256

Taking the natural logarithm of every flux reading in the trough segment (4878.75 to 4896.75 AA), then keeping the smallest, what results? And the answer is 2.51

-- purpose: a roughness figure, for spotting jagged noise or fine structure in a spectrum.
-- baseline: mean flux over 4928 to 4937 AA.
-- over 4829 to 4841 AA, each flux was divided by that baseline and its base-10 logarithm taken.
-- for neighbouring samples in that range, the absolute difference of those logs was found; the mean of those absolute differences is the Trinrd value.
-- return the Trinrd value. 0.028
